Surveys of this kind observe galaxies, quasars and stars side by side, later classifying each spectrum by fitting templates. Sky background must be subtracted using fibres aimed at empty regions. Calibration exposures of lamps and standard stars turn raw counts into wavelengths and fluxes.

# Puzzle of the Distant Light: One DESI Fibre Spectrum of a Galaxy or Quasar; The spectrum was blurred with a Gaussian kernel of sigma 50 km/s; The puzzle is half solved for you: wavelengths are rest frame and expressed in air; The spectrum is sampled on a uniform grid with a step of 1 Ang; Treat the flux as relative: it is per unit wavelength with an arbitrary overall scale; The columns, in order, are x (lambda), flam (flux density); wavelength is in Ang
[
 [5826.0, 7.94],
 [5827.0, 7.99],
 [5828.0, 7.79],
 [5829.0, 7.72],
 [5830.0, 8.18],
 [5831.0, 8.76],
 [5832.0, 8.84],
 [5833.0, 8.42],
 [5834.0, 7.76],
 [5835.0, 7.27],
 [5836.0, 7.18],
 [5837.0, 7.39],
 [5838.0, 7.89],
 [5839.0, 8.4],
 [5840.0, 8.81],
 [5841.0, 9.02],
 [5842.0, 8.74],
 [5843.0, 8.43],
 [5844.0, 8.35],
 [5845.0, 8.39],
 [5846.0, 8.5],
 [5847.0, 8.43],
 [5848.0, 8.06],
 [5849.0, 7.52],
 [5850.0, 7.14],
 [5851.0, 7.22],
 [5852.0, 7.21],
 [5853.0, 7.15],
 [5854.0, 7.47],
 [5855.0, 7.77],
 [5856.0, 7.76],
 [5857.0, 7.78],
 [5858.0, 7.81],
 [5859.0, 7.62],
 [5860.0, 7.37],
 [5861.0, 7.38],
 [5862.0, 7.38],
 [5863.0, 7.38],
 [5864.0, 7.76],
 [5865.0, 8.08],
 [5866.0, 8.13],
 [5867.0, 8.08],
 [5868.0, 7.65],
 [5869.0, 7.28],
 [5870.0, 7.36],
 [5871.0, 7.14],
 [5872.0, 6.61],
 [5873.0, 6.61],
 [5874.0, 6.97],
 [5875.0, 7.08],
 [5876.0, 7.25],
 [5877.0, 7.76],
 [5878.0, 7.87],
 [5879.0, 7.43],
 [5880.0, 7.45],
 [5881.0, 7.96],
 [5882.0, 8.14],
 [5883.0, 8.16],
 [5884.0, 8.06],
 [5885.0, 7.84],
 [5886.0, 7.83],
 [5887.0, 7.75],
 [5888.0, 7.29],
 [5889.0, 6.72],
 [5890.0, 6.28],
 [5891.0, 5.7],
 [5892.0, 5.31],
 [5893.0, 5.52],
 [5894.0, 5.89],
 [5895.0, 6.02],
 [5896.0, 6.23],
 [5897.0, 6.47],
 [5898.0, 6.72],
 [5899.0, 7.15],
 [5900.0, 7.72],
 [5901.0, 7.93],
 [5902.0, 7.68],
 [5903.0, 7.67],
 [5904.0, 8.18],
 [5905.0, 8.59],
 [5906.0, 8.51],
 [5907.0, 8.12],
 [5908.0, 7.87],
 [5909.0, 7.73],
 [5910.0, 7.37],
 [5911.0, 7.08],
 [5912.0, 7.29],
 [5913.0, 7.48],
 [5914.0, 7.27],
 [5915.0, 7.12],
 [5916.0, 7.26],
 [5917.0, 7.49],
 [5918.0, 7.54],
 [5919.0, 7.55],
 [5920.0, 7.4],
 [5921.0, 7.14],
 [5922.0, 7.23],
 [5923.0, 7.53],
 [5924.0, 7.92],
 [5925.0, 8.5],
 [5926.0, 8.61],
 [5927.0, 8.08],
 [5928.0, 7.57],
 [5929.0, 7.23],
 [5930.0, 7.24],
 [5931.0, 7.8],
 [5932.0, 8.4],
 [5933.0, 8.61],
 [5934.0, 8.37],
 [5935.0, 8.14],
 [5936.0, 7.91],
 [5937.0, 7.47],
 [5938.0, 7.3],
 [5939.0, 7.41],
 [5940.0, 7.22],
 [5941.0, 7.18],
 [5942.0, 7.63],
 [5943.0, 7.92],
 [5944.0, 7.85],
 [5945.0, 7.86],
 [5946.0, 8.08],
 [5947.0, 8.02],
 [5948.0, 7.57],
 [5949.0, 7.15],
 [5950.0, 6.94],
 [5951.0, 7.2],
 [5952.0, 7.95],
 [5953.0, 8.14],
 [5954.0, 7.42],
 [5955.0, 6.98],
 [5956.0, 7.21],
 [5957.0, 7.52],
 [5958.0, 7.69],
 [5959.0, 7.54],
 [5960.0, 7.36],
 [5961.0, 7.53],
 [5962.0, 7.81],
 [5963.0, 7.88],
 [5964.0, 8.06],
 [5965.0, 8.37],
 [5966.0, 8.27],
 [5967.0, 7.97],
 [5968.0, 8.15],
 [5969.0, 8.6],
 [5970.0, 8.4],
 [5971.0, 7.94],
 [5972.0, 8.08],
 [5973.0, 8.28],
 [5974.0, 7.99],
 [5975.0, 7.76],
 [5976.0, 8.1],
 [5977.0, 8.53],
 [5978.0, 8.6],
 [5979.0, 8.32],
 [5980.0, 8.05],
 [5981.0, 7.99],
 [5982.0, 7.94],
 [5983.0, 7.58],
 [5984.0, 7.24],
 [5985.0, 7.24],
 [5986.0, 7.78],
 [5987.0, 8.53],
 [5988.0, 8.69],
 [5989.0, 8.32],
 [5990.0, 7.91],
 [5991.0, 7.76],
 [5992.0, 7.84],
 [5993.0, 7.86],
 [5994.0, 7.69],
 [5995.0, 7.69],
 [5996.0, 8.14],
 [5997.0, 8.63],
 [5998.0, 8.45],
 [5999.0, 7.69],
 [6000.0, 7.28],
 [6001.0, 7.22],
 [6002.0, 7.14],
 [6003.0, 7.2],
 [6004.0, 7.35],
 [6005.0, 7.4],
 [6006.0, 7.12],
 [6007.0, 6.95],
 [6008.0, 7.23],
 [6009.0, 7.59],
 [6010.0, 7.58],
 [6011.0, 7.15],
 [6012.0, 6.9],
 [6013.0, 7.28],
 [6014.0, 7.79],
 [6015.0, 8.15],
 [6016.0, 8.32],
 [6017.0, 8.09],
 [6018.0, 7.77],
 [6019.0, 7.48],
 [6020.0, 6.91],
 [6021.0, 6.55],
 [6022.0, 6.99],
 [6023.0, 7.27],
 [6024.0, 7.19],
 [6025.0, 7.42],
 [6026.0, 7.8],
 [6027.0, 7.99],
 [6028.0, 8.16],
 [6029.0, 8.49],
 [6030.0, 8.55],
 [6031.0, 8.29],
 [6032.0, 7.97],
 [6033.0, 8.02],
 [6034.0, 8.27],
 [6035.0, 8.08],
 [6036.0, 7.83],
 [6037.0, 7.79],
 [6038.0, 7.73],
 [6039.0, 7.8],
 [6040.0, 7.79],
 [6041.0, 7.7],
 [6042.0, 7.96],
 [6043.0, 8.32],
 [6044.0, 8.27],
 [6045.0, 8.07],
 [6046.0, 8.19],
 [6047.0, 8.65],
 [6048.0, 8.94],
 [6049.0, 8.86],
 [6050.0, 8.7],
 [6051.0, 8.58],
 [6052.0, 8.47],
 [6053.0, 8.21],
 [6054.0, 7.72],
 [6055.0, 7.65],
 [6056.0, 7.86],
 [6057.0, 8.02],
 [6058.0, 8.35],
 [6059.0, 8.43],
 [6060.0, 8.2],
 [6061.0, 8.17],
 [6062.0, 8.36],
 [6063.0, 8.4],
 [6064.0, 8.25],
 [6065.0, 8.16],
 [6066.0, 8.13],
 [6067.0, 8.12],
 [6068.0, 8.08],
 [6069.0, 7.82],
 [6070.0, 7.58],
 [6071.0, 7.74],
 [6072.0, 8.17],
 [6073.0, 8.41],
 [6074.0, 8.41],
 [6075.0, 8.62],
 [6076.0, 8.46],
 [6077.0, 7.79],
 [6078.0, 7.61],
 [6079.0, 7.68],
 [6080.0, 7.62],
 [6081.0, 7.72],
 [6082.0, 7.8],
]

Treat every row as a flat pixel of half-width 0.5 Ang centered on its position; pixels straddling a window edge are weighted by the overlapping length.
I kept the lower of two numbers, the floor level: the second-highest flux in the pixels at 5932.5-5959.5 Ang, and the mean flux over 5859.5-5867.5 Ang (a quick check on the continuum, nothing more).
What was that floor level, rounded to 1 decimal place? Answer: 7.7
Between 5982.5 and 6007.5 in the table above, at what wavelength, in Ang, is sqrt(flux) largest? 5988.0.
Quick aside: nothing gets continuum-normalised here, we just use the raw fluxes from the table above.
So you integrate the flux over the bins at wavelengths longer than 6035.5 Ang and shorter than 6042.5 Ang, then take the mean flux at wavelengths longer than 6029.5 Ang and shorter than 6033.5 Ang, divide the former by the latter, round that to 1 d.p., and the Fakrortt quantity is 6.7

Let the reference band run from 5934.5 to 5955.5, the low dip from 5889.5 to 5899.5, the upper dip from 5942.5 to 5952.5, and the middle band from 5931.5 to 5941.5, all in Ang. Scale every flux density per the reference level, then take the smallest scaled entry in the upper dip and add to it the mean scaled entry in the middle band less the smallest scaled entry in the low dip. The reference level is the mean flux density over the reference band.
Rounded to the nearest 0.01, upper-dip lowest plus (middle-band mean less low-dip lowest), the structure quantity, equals 1.24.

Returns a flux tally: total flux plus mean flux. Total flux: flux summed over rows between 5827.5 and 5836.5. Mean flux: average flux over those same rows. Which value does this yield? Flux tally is 79.9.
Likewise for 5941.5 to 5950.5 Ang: 76.7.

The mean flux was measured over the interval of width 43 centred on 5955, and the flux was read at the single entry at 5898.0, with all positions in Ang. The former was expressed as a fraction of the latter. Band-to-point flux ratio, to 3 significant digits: 1.16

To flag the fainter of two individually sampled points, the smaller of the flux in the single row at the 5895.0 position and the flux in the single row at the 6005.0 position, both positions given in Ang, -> 6.02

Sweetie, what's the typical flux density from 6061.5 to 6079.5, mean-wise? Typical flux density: 8.10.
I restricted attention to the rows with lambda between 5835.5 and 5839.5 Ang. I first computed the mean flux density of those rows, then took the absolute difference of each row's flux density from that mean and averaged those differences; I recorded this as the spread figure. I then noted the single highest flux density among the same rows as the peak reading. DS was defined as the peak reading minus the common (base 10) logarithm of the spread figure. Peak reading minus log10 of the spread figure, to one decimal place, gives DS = 8.8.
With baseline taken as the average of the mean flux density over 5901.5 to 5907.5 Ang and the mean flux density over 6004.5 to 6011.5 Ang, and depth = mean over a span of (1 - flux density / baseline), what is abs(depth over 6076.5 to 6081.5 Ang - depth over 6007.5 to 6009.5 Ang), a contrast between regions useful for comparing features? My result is 0.036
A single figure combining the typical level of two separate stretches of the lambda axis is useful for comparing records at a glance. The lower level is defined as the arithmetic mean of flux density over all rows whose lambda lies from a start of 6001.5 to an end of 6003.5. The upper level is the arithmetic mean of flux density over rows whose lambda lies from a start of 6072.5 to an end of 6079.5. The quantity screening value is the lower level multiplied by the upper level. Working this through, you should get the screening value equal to 58.4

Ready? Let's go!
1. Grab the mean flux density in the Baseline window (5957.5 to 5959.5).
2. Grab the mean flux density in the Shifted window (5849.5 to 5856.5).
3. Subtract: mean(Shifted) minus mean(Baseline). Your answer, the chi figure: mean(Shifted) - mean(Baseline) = -0.2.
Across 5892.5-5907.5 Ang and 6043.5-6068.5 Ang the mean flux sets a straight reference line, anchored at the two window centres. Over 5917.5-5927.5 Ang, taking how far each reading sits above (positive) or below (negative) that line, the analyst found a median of 0.19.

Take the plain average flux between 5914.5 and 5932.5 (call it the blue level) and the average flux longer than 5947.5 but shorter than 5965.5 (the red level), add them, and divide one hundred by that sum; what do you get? 6.57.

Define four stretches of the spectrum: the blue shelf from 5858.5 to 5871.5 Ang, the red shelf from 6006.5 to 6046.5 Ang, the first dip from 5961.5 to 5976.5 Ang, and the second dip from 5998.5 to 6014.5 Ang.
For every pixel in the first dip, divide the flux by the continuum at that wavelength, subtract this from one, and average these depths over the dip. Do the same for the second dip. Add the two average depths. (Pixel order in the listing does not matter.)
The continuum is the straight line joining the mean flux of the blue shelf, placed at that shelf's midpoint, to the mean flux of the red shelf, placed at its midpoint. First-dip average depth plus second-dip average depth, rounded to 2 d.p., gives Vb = 0.00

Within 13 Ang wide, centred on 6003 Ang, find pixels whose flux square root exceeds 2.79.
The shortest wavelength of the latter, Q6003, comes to 5997.0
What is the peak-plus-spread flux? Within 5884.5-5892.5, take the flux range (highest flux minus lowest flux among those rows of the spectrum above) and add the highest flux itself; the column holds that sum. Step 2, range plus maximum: 10.4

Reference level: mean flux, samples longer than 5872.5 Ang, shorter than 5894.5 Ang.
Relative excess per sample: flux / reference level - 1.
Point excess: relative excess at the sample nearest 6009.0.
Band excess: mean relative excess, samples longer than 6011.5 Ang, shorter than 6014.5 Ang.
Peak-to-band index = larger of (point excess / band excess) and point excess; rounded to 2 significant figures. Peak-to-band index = 2.4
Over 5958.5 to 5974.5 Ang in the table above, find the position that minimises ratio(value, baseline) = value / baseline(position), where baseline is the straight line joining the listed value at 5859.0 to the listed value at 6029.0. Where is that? 5960.0 Ang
